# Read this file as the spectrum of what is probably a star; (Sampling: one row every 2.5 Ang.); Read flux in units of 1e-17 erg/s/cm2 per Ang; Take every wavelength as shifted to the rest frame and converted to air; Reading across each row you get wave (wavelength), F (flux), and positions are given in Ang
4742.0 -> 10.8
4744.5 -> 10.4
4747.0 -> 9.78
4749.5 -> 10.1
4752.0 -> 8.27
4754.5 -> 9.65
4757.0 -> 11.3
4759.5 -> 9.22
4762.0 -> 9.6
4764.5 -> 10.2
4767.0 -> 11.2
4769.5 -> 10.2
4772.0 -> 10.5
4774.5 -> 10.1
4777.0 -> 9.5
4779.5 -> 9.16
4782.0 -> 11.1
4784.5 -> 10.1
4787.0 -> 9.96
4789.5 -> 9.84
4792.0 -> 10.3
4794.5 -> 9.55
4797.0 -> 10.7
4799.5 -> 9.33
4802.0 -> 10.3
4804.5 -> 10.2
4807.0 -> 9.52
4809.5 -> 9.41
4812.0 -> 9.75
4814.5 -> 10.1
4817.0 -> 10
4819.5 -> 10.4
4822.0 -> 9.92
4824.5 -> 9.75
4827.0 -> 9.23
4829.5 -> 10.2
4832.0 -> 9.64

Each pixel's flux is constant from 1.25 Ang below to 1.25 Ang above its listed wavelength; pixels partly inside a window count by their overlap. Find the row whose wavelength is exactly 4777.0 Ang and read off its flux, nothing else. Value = 9.5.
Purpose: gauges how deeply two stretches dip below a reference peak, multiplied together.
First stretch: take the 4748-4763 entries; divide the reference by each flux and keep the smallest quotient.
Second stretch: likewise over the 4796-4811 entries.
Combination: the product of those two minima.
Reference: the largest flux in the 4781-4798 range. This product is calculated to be 1.02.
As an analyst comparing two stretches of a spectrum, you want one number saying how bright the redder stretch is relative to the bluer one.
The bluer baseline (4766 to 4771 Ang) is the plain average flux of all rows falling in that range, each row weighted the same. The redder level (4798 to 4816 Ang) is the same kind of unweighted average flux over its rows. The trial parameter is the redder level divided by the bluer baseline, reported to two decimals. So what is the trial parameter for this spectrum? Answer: 0.92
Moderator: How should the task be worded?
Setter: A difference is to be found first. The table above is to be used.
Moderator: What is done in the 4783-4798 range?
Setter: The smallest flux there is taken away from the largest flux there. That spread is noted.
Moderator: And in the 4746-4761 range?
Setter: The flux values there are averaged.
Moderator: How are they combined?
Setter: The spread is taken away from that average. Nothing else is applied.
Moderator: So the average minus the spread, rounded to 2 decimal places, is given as 8.57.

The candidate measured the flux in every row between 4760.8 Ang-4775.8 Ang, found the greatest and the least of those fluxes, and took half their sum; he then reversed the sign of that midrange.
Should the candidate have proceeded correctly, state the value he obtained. -10.4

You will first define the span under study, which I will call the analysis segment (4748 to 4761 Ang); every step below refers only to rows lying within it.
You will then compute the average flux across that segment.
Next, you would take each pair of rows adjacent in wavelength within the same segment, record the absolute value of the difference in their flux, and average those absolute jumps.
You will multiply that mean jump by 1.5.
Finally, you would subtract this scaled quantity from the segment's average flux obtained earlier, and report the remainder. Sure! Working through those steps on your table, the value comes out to 7.1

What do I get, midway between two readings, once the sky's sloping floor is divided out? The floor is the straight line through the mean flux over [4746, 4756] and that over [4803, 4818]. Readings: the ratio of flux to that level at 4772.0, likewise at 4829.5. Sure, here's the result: 1.06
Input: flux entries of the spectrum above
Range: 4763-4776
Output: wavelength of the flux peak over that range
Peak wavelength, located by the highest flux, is 4767.0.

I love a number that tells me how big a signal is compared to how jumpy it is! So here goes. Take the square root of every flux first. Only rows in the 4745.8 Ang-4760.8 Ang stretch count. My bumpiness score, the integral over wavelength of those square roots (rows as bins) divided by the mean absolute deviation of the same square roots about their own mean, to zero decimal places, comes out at 432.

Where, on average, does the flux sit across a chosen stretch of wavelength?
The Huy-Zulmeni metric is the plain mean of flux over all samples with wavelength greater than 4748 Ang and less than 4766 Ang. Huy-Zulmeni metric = 9.8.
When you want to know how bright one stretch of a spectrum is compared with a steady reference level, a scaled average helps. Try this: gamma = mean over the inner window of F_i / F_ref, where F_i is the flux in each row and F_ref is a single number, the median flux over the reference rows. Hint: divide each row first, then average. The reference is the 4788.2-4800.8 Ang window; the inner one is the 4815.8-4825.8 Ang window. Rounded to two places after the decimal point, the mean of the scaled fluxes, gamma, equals 1.02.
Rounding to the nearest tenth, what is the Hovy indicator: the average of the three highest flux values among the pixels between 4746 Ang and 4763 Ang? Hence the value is 10.4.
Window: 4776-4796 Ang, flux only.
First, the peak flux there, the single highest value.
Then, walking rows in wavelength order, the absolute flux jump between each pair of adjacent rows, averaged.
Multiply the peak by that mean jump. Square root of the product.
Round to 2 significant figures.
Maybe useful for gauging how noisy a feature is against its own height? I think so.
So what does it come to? 2.7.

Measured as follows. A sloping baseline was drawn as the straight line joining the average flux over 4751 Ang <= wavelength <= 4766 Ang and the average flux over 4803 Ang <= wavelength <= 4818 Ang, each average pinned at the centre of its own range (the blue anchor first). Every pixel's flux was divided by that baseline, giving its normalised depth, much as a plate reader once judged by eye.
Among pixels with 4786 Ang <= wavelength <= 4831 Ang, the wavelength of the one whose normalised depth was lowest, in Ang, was 4827.0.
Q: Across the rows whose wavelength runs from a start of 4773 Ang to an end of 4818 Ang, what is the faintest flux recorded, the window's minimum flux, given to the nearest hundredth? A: 9.16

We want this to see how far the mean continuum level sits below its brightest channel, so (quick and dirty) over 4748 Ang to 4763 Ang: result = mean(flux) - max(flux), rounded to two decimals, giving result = -1.61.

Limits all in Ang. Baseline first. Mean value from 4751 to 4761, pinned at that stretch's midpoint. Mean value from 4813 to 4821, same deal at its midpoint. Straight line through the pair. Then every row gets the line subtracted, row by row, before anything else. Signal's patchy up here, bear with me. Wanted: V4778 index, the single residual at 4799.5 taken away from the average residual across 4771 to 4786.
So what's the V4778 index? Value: 0.9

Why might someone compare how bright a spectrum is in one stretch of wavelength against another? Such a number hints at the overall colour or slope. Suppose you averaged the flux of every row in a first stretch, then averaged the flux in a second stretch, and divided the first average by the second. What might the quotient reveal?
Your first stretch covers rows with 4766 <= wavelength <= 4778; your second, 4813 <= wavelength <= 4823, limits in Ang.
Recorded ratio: 1.02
